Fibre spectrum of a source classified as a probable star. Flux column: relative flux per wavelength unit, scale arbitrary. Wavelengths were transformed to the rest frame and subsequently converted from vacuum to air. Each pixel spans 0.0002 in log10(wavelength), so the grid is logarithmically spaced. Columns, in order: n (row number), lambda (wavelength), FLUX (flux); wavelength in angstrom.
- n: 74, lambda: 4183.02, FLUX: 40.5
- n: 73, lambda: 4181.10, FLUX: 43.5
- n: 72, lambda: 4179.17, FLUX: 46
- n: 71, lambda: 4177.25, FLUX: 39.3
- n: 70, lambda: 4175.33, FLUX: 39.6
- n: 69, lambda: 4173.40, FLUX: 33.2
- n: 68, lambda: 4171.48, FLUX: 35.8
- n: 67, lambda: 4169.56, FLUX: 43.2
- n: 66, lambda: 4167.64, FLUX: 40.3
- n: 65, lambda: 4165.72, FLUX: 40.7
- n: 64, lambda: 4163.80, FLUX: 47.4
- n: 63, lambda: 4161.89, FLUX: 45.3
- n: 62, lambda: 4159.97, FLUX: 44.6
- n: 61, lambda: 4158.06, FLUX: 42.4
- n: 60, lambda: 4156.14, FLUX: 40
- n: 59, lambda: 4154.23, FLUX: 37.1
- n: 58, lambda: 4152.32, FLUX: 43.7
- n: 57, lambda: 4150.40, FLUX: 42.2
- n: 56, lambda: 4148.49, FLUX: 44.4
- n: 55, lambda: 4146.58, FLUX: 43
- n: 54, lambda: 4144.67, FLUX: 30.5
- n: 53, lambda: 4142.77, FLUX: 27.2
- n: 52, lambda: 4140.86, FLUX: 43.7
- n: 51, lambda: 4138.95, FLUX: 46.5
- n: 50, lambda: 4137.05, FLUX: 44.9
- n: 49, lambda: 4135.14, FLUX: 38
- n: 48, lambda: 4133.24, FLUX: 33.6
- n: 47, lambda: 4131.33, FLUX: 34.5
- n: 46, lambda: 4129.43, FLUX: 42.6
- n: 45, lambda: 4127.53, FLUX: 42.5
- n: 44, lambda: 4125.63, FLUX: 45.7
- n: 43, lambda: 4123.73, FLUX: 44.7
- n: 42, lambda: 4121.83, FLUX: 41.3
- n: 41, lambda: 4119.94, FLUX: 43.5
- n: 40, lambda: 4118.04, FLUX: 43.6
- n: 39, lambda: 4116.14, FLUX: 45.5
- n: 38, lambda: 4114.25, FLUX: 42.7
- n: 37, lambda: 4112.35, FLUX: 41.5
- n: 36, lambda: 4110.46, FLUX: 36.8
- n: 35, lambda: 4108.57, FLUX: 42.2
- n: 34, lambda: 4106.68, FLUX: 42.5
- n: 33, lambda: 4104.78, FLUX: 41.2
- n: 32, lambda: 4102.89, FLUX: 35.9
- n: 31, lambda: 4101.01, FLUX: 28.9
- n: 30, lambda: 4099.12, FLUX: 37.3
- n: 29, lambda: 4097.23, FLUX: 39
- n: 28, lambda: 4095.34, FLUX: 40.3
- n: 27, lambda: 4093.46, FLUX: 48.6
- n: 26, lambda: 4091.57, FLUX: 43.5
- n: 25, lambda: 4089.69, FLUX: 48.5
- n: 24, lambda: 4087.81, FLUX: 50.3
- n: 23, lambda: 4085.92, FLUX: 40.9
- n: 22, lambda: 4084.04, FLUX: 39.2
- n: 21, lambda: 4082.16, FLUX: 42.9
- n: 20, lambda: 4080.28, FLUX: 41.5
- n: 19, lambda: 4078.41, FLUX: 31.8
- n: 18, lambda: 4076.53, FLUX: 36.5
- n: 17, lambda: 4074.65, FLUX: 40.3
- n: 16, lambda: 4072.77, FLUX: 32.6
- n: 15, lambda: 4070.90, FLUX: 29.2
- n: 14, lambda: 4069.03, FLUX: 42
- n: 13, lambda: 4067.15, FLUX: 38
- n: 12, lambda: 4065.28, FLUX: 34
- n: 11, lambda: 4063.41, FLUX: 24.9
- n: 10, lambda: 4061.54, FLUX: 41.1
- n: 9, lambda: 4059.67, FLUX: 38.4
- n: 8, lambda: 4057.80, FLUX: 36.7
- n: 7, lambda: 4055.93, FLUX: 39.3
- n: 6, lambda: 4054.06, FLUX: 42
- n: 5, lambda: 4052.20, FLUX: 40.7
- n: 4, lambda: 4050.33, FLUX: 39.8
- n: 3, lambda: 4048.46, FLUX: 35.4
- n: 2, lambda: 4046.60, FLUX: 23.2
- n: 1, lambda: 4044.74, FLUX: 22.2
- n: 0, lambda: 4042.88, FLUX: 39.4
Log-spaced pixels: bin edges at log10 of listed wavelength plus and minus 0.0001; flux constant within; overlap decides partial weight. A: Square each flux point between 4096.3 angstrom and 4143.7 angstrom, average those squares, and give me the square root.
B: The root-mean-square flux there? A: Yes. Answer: 40.5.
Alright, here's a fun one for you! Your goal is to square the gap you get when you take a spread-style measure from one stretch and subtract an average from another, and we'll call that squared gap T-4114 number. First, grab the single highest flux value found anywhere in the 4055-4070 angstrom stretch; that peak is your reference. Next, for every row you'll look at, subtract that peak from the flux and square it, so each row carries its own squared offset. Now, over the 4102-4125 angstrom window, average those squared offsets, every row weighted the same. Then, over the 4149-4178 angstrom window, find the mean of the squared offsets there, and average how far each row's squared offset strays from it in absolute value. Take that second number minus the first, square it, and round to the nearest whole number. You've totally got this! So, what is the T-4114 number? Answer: 55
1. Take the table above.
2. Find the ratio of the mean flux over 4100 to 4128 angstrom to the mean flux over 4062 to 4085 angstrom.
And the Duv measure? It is 1.14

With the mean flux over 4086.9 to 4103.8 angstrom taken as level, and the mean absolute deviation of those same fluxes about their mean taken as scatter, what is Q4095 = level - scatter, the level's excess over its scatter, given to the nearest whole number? 36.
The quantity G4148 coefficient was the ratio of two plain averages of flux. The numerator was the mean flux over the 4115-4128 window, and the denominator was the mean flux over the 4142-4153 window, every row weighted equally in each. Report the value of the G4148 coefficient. 1.14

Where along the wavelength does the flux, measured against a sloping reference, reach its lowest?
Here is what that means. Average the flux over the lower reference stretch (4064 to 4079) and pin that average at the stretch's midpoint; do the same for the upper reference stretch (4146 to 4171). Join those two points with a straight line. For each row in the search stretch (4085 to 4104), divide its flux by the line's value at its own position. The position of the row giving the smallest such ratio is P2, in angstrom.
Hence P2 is 4101.01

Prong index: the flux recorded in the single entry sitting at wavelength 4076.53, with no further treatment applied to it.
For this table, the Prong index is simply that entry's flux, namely 36.5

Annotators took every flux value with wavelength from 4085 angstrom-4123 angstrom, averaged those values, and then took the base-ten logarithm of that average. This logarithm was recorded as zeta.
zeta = 1.62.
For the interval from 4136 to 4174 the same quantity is 1.61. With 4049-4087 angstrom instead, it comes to 1.58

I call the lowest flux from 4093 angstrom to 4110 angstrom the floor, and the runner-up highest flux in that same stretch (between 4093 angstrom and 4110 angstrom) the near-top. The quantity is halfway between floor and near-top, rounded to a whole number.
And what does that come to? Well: 36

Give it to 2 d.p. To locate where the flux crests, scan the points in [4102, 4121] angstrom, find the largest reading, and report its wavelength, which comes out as 4116.14 angstrom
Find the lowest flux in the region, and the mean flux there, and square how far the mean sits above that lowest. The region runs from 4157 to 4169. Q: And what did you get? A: 10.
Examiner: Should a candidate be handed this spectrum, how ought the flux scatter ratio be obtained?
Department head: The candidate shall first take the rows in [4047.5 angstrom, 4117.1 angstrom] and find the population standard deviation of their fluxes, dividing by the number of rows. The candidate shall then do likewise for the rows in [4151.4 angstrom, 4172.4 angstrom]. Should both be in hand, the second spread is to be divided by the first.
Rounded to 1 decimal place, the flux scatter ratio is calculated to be 0.6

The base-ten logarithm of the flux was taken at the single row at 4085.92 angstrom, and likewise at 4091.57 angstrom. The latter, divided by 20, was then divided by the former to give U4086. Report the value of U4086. 0.051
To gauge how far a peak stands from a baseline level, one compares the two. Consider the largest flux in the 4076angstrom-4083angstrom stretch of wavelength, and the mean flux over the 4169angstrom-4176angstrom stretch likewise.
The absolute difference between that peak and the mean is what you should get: 5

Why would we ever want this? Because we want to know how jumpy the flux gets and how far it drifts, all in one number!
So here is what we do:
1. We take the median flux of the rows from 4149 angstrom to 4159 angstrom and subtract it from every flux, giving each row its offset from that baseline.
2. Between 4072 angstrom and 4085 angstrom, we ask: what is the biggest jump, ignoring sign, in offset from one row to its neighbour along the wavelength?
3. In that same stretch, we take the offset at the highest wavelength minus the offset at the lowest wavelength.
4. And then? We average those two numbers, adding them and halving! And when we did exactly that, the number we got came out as 8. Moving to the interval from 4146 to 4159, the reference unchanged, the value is 3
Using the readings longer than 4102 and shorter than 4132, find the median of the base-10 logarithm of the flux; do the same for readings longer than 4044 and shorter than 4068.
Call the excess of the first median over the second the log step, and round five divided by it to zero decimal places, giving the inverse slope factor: 103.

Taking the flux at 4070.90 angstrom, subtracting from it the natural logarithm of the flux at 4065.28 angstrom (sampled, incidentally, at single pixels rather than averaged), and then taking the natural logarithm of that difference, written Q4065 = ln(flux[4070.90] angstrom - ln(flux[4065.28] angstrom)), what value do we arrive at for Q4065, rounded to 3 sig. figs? 3.25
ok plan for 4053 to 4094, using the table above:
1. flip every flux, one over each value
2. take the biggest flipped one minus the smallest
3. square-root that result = 0.14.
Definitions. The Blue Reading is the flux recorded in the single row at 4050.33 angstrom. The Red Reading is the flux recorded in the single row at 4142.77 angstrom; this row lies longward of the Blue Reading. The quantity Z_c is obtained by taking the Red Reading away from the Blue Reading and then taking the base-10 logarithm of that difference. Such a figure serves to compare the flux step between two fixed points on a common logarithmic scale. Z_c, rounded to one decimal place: 1.1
